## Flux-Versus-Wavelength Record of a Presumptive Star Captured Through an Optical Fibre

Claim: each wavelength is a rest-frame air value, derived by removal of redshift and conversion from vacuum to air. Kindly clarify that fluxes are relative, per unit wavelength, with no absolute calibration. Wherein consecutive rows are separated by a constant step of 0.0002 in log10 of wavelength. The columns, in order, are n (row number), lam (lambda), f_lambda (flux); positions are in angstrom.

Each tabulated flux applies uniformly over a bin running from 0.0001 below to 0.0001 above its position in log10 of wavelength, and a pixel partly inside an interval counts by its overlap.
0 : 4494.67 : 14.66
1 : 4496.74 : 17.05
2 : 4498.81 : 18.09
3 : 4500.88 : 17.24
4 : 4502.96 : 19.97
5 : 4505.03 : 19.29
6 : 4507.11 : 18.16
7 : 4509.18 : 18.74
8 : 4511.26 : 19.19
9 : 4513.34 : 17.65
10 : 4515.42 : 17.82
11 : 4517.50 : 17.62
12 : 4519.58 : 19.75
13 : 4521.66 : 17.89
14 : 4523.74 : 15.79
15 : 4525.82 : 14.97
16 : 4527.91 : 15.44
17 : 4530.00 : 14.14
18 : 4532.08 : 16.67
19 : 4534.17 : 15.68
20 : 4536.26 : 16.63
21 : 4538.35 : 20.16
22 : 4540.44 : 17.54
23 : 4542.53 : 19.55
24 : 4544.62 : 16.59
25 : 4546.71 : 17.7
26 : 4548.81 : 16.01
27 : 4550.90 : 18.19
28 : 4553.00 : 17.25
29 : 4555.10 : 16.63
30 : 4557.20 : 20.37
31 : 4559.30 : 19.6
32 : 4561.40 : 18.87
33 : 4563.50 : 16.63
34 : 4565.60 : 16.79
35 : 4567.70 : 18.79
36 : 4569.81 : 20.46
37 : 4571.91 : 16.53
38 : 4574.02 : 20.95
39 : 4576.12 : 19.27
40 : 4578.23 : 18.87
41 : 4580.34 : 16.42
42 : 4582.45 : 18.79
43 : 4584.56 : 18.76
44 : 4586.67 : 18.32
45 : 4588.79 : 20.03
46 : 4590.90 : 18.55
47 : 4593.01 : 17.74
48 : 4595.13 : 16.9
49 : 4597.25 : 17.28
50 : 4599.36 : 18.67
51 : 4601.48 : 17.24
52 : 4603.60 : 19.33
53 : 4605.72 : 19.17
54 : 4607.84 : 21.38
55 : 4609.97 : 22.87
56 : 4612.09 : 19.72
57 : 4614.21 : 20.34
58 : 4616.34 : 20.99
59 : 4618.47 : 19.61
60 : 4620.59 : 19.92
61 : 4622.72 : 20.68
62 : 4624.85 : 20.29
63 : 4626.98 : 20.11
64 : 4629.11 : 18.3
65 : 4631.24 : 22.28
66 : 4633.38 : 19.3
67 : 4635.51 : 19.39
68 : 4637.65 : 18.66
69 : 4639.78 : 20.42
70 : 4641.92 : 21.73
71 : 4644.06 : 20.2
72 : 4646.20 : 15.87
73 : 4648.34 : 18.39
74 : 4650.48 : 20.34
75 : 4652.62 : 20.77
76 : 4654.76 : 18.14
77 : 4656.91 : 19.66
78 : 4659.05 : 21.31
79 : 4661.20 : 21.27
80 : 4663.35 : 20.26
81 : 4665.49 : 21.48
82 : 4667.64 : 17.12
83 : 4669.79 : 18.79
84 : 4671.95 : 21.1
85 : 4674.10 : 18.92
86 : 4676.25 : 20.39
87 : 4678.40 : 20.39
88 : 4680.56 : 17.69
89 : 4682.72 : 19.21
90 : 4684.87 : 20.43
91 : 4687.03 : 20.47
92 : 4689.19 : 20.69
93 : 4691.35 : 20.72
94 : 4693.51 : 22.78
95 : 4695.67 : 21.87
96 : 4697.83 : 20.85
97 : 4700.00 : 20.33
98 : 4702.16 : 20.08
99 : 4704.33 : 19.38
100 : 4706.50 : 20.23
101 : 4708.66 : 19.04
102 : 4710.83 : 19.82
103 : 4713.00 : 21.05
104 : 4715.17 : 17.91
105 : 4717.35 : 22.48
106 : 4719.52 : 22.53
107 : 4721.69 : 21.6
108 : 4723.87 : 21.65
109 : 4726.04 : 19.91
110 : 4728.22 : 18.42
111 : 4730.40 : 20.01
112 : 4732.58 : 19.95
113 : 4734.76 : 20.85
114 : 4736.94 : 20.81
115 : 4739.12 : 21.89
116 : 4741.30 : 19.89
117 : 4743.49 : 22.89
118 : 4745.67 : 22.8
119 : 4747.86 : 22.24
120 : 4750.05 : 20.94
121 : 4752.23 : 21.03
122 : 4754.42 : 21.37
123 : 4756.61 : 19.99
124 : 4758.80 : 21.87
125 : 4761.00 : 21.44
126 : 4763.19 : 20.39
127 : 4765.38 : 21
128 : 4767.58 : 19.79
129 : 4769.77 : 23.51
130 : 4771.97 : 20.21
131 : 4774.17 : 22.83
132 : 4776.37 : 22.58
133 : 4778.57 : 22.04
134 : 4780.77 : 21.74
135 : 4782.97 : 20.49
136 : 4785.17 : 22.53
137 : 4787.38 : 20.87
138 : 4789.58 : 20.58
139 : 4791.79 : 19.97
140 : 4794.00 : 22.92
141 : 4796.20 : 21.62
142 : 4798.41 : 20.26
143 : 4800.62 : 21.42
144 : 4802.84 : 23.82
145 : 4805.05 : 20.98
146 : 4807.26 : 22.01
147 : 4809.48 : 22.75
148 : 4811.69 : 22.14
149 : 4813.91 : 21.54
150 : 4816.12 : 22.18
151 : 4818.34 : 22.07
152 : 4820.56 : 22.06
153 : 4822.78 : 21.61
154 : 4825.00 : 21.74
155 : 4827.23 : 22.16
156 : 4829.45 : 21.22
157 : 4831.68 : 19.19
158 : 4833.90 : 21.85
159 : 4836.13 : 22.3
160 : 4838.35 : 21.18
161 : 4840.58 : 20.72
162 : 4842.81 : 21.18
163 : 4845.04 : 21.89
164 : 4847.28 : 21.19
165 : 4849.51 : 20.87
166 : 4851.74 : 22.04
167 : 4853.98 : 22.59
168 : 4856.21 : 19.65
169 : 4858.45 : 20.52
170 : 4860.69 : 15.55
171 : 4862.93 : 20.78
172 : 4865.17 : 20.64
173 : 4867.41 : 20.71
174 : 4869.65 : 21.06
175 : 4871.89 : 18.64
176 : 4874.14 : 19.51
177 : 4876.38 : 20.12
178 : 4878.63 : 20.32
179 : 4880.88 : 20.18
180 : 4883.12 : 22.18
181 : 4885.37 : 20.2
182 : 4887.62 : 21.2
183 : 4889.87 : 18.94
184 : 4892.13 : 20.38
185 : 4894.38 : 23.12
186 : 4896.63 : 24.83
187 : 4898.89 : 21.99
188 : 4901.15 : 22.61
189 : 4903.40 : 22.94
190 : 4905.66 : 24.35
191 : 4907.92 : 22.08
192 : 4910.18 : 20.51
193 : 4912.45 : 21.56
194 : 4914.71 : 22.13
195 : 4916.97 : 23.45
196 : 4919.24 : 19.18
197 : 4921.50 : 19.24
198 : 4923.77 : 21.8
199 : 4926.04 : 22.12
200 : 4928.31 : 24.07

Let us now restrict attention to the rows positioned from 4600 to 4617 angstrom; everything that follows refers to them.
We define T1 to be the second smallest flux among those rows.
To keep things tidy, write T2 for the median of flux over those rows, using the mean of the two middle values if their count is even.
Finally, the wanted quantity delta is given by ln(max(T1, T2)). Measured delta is 3.00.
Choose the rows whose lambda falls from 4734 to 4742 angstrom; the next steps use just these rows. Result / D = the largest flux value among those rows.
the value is 21.89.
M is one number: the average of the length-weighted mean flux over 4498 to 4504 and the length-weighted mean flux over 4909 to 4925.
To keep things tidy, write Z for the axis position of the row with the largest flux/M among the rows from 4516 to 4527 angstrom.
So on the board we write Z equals 4519.58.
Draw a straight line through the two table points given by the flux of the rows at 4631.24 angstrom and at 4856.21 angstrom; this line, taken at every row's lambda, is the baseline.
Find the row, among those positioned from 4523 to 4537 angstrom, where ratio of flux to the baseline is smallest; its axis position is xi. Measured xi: 4530.00 angstrom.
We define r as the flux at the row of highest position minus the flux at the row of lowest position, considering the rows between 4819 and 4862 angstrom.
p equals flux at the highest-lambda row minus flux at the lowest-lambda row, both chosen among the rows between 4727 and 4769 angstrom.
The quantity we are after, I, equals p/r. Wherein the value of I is -0.2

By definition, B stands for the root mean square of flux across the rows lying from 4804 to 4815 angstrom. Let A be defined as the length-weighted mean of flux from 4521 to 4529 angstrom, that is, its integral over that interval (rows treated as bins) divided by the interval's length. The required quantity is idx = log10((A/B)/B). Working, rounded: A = 15.9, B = 21.9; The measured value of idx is -1.48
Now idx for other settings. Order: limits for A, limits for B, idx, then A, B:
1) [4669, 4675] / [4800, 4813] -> -1.40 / 19.6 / 22.2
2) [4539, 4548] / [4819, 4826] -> -1.42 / 17.9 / 21.8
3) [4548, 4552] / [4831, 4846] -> -1.42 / 17.2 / 21.2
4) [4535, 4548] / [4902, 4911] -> -1.45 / 18.0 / 22.5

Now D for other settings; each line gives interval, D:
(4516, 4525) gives 19.75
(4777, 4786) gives 22.53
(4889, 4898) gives 24.83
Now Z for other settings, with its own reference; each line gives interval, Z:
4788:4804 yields 4802.84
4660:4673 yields 4665.49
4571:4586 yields 4574.02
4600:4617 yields 4609.97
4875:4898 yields 4896.63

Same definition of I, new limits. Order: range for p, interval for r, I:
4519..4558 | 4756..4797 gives 0.4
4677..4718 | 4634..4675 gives -4.4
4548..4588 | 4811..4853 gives -23.1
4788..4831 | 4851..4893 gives -0.4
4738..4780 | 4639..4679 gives -5.0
